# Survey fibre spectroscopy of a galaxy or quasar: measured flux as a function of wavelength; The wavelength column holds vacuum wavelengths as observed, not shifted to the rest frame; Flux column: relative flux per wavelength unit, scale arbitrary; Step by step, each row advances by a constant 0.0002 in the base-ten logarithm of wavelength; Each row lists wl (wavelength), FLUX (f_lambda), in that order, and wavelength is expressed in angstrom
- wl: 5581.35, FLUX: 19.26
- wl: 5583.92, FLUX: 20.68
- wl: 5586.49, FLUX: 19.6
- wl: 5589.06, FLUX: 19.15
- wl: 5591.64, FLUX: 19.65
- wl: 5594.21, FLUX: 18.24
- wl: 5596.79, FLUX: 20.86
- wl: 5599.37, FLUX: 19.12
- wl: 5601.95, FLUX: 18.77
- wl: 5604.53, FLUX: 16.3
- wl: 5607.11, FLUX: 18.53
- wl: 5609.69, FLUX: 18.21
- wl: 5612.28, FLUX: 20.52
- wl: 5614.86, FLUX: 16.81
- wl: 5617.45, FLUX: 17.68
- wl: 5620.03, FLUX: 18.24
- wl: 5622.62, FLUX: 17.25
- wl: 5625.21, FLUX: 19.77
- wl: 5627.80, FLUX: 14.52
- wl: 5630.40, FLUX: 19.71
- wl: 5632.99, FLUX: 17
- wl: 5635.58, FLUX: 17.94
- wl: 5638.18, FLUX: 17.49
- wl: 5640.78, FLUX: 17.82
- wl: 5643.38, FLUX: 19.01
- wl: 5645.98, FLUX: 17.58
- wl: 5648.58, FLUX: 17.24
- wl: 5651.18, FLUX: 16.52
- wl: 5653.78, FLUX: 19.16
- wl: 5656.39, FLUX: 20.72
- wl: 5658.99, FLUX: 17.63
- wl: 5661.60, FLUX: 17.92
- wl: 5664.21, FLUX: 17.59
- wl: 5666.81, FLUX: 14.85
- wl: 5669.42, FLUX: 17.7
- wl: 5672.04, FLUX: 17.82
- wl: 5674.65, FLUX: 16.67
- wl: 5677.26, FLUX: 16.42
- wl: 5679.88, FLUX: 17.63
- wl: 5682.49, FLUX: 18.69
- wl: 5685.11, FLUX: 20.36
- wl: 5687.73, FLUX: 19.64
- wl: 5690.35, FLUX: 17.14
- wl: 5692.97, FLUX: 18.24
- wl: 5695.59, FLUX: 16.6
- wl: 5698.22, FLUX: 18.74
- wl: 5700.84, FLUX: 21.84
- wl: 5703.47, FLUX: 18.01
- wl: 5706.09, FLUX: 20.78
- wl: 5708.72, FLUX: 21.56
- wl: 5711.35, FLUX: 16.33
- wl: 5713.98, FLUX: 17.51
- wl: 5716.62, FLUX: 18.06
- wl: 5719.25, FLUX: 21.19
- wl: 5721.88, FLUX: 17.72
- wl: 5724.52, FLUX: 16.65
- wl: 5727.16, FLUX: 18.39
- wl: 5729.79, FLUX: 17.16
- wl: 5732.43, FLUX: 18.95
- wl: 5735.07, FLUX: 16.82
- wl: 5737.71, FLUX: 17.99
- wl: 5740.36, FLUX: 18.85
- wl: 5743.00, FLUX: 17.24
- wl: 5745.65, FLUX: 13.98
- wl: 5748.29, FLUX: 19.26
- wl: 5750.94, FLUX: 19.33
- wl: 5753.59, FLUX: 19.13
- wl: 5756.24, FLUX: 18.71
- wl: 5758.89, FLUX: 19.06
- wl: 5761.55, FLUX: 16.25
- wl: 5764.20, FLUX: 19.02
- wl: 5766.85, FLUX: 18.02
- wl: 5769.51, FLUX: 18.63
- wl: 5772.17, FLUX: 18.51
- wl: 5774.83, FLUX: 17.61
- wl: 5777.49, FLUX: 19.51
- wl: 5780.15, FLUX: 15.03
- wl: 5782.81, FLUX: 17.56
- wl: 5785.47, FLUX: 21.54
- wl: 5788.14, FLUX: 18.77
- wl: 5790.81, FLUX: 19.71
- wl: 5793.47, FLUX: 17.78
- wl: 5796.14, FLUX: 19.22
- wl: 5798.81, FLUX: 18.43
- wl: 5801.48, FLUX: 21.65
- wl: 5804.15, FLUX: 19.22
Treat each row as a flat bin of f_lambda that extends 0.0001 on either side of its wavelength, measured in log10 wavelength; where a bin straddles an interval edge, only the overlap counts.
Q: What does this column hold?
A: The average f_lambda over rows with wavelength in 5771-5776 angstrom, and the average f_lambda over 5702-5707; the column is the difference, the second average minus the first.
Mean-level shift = 1.3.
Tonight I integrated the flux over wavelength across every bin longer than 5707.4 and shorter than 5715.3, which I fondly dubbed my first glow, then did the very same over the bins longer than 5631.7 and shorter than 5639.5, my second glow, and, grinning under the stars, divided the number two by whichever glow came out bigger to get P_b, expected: 0.0137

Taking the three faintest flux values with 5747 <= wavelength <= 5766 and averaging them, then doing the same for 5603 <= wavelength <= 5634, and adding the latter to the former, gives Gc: 33.9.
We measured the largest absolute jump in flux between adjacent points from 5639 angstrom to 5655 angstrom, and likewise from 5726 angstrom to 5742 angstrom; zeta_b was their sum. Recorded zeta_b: 4.8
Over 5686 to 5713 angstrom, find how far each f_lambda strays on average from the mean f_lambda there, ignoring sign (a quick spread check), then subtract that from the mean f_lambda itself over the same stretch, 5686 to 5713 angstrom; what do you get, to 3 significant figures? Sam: 17.2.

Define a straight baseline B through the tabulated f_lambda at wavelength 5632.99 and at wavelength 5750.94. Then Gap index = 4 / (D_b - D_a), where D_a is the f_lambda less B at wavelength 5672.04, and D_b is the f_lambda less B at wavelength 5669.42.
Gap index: -59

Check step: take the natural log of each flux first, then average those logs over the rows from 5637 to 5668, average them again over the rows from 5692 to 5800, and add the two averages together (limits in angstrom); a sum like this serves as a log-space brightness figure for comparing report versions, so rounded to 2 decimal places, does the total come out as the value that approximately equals 5.78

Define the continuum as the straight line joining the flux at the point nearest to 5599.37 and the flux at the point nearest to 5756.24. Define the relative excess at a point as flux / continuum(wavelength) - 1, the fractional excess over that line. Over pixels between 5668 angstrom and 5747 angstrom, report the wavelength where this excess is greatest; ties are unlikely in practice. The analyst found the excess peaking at 5700.84 angstrom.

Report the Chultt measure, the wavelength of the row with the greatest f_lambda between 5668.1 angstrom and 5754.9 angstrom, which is 5700.84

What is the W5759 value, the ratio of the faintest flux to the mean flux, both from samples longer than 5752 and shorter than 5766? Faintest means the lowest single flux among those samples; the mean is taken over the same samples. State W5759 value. 0.88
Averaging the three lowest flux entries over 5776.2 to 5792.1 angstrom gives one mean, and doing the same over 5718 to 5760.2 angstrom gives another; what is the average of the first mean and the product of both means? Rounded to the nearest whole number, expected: 144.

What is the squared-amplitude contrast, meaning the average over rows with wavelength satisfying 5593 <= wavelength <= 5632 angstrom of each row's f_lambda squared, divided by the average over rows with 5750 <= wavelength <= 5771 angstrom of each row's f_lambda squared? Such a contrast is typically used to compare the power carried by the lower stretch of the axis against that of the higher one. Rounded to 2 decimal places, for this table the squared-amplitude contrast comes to 0.98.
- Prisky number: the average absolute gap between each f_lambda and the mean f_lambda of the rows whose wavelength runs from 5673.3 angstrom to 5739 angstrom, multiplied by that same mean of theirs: 24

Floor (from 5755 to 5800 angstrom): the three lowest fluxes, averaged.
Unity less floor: -15.3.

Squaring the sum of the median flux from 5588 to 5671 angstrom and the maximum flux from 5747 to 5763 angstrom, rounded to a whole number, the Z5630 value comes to 1388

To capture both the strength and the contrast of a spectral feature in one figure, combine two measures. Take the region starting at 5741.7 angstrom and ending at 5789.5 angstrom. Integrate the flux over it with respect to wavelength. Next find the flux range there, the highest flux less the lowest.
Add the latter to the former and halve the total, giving 438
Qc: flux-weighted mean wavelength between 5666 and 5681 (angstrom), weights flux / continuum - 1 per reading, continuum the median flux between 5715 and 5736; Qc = 5671.5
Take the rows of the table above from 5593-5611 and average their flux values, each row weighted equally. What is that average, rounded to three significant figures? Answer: 18.6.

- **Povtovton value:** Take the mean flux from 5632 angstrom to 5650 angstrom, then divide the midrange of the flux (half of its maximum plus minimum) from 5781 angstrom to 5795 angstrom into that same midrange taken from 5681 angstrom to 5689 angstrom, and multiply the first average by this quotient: 17.7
